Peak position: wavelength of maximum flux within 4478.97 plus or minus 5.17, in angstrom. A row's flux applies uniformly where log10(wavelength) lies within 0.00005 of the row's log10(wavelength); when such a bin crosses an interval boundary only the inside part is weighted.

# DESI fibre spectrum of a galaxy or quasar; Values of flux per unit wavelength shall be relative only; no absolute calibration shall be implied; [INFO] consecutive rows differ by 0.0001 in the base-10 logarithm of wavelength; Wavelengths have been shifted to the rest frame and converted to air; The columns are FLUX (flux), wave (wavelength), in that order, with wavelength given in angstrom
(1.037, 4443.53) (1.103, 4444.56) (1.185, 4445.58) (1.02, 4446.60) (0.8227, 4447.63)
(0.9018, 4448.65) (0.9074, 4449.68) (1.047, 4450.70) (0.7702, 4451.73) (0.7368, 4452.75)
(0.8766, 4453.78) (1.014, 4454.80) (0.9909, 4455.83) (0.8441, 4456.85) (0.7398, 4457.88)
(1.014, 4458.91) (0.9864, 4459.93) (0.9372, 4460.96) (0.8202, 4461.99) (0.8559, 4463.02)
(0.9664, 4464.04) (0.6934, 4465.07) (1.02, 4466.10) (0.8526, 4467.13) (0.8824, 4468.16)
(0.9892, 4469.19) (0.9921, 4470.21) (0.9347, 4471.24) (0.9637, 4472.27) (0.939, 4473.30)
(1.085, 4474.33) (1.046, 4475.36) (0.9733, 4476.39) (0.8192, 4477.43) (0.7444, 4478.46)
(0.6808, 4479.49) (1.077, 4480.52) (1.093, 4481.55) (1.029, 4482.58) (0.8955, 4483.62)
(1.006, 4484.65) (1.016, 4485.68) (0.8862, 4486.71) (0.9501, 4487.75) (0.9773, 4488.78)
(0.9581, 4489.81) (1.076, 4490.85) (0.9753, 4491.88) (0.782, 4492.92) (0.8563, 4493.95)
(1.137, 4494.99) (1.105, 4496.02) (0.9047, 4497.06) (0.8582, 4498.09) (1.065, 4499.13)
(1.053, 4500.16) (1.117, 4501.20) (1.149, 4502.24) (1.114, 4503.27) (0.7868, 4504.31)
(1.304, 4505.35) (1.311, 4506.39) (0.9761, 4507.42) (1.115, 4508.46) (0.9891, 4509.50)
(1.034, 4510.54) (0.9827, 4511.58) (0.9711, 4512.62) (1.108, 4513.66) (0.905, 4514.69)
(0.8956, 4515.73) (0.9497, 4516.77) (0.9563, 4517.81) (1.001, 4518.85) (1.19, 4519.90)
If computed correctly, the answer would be 4481.55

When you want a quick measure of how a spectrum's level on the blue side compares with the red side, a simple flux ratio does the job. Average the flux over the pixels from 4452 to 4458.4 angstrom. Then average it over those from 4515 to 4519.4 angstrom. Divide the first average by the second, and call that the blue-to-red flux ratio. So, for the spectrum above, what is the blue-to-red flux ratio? 0.91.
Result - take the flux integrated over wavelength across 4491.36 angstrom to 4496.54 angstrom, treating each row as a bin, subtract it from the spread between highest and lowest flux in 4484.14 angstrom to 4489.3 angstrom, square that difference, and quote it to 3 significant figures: 24.0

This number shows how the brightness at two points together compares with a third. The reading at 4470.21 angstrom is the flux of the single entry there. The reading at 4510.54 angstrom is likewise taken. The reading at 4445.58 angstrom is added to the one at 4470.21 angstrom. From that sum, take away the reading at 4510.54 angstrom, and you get 1.14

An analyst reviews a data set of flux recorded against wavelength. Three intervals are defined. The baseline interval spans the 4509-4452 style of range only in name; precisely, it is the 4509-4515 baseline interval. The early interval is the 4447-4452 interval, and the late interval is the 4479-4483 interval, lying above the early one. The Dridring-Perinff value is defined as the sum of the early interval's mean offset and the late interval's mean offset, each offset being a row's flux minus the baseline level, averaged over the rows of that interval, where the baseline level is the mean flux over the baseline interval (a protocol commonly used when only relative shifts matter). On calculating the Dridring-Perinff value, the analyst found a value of -0.14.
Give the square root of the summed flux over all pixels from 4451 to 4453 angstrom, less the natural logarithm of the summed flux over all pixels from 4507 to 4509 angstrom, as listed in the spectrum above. 0.490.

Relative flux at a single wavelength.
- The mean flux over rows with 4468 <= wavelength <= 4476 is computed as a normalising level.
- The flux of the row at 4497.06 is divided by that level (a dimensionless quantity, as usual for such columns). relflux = 0.92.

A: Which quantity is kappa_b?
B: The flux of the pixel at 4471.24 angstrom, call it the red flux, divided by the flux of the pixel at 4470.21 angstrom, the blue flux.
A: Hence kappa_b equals 0.94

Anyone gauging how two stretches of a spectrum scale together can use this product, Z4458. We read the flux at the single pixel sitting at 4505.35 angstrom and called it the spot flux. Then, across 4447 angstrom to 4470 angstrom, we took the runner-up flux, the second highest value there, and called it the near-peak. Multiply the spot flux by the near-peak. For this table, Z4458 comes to 1.33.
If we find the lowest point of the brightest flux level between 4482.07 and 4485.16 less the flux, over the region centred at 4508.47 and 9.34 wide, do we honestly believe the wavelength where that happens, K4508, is 4506.39 angstrom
